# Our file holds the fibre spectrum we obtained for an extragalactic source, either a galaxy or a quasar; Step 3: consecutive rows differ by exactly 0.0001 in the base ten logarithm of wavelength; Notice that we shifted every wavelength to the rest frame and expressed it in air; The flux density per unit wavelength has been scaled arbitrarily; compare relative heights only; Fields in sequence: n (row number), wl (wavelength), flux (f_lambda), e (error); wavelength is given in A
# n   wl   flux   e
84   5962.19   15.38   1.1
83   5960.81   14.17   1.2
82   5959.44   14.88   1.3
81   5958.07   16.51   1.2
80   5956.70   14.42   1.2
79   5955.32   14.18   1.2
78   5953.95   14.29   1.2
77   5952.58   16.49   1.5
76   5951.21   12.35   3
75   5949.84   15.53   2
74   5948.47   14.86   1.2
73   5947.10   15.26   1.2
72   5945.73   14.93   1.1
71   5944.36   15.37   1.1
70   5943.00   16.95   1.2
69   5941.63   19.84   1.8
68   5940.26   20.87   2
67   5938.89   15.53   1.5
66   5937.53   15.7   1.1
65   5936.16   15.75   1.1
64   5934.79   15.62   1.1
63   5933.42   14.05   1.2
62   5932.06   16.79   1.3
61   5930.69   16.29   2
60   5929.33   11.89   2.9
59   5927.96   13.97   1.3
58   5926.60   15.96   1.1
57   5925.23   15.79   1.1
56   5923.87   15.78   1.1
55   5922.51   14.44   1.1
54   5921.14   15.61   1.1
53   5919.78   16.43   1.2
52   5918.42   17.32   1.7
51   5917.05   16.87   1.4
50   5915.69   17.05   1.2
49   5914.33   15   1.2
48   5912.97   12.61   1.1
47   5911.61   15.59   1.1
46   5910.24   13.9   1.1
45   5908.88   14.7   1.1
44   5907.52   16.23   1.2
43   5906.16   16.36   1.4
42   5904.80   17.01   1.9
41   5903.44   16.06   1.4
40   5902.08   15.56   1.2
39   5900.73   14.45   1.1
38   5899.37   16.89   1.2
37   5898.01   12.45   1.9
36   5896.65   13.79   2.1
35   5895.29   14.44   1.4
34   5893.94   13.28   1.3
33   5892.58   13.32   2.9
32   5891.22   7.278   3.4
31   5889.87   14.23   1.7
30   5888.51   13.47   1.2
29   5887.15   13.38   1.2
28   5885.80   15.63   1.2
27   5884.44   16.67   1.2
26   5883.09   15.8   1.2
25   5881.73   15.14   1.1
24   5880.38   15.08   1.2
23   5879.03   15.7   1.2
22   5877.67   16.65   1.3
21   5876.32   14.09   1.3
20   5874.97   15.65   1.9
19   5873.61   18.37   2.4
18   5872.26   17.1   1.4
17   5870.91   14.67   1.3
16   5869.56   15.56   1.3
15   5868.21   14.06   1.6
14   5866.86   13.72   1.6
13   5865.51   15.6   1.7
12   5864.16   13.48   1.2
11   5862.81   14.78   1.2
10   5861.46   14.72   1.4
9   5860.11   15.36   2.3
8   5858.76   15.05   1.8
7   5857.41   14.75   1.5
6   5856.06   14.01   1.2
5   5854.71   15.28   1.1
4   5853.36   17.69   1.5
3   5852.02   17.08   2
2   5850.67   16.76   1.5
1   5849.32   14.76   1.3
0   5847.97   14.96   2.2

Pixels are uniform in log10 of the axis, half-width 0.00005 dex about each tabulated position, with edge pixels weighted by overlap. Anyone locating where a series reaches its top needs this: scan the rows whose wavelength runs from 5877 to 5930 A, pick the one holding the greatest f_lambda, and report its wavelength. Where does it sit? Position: 5918.42 A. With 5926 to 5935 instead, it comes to 5932.06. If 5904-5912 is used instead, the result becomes 5904.80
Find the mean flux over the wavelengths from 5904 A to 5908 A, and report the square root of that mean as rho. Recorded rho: 4.07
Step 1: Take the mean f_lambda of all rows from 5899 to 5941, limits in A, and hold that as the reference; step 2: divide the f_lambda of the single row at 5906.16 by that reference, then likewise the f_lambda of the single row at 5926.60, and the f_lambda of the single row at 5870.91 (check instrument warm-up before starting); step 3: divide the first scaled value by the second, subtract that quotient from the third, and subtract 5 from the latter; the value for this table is -5.09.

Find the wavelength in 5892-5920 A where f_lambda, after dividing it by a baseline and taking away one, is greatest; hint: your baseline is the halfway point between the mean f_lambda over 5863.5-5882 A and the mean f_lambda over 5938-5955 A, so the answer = 5918.42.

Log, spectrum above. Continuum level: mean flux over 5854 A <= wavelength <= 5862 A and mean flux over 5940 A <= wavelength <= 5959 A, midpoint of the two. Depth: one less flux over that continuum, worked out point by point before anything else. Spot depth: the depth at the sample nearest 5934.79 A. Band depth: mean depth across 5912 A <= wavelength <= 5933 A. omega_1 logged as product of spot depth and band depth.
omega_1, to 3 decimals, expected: 0.000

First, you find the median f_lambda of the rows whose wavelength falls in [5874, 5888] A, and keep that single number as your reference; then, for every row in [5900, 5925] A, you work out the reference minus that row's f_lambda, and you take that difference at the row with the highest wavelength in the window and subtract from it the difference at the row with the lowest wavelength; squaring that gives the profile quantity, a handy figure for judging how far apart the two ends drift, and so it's 2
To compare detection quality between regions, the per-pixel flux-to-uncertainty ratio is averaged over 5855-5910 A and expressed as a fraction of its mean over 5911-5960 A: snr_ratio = 0.88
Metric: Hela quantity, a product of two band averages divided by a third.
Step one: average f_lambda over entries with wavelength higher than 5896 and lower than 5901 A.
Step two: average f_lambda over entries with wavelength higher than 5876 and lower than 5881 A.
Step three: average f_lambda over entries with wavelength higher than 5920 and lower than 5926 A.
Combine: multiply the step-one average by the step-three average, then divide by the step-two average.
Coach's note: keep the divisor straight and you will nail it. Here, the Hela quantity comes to 14.4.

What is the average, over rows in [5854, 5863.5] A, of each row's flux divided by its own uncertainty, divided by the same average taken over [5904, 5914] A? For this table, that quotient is 0.85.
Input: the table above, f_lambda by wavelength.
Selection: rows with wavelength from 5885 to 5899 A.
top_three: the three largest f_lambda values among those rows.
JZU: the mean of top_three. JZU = 14.8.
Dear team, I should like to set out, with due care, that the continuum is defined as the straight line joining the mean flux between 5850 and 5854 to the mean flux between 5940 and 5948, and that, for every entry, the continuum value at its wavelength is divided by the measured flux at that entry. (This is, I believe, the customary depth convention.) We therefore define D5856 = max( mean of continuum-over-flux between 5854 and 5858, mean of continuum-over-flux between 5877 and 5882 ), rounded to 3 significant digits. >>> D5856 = 1.17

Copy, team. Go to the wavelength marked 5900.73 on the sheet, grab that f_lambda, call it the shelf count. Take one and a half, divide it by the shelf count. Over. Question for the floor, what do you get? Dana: 0.104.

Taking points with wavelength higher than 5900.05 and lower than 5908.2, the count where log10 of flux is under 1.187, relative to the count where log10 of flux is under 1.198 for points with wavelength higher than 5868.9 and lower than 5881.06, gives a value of 0.2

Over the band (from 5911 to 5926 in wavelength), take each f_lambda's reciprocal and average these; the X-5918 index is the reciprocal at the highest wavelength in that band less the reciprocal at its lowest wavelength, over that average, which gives -0.01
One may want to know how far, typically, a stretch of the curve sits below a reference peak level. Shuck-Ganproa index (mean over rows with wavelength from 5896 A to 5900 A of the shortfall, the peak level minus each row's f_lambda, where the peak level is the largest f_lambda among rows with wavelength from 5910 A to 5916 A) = 2.7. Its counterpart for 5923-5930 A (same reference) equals 2.4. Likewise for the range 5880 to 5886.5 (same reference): 1.4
